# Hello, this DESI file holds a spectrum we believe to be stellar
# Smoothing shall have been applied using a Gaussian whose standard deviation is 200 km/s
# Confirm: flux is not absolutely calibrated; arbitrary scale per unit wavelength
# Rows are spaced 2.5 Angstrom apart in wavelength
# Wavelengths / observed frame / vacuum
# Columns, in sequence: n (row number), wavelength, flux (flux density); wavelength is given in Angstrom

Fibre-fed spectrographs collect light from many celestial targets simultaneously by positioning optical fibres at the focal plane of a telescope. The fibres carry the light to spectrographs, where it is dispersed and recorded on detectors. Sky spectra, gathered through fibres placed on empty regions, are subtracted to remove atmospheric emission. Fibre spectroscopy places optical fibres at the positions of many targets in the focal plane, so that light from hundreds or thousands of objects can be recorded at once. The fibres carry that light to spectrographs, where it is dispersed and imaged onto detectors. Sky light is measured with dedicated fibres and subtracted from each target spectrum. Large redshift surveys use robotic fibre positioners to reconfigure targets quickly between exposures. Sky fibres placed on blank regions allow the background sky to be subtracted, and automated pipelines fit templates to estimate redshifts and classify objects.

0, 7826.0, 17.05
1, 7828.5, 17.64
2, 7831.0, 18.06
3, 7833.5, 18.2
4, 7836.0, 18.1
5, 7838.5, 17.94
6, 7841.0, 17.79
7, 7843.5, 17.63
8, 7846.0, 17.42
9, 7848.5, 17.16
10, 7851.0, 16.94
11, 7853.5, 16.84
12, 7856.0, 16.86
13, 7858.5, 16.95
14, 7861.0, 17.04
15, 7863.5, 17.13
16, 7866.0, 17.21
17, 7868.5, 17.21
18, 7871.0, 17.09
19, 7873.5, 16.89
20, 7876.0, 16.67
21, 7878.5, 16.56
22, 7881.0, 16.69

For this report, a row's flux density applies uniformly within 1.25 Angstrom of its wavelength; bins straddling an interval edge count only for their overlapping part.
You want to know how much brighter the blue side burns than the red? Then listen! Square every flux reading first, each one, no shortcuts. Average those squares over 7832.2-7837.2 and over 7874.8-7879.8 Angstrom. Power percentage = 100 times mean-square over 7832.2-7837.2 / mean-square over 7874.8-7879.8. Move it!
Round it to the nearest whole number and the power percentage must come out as 119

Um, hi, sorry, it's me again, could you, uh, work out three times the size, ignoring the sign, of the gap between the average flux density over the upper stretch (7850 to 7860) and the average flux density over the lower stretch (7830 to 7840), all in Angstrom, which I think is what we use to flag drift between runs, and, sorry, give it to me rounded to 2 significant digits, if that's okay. 3.5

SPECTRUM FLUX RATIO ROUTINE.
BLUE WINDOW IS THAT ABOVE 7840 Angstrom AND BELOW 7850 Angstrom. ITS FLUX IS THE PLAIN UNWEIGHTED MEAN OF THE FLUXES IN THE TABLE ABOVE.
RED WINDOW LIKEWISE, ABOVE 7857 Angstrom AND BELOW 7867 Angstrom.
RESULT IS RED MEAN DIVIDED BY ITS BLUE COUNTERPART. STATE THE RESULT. 0.98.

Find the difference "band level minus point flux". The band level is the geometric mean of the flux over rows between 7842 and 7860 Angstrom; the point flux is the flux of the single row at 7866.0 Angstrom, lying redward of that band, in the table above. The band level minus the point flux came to -0.10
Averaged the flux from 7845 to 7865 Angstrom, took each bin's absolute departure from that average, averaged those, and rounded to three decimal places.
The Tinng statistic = 0.146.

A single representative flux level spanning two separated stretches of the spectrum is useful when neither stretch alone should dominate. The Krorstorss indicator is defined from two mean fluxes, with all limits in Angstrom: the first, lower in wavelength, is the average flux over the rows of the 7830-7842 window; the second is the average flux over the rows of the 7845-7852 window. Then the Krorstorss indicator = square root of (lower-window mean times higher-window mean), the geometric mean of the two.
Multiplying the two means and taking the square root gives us 17.6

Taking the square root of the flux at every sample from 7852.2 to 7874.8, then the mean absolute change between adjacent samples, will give 0.010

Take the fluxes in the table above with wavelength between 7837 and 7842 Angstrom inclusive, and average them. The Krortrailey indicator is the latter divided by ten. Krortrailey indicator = 1.79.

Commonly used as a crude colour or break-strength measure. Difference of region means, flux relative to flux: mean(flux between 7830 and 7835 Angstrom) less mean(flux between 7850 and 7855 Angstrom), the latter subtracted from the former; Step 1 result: 1.2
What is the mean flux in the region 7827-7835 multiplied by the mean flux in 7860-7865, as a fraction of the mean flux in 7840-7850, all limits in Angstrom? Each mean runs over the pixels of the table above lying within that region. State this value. 17.5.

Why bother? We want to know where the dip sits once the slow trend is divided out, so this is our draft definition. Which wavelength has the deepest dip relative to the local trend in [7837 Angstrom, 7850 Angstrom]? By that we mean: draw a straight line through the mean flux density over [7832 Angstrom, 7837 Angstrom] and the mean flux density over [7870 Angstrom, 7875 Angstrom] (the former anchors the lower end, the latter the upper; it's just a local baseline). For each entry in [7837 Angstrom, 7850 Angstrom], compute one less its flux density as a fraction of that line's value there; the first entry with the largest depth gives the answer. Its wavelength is 7848.5 Angstrom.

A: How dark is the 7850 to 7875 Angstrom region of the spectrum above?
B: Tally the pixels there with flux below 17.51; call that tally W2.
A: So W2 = 10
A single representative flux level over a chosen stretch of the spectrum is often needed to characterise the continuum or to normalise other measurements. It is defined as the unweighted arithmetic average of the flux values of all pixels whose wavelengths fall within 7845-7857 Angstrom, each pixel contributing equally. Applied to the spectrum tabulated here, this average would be 17.0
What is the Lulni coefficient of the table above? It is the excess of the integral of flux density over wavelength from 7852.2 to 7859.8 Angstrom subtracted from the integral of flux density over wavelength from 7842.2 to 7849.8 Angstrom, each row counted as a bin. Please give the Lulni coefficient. 3.9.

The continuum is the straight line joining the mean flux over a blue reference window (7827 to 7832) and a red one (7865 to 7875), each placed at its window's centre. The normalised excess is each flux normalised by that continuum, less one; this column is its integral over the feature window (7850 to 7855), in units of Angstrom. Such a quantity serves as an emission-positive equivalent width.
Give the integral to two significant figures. -0.15 Angstrom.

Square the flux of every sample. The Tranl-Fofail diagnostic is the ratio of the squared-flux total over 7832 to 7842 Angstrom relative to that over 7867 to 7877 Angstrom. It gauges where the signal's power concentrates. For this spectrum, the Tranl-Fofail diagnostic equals 1.13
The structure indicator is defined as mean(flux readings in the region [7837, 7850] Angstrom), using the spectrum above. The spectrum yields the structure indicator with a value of 17.6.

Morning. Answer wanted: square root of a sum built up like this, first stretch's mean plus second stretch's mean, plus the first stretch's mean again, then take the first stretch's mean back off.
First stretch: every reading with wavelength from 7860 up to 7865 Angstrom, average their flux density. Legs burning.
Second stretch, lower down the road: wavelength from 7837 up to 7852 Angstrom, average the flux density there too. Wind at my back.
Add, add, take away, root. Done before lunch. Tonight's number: 5.88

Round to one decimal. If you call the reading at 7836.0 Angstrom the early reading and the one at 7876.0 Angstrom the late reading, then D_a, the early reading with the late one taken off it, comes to 1.4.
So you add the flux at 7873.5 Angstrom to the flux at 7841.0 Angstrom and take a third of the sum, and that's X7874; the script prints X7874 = 11.6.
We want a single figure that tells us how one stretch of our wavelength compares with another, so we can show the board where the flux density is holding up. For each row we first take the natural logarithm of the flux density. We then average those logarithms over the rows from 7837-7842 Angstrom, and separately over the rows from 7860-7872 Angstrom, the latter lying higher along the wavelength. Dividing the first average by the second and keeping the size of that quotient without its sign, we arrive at 1.015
